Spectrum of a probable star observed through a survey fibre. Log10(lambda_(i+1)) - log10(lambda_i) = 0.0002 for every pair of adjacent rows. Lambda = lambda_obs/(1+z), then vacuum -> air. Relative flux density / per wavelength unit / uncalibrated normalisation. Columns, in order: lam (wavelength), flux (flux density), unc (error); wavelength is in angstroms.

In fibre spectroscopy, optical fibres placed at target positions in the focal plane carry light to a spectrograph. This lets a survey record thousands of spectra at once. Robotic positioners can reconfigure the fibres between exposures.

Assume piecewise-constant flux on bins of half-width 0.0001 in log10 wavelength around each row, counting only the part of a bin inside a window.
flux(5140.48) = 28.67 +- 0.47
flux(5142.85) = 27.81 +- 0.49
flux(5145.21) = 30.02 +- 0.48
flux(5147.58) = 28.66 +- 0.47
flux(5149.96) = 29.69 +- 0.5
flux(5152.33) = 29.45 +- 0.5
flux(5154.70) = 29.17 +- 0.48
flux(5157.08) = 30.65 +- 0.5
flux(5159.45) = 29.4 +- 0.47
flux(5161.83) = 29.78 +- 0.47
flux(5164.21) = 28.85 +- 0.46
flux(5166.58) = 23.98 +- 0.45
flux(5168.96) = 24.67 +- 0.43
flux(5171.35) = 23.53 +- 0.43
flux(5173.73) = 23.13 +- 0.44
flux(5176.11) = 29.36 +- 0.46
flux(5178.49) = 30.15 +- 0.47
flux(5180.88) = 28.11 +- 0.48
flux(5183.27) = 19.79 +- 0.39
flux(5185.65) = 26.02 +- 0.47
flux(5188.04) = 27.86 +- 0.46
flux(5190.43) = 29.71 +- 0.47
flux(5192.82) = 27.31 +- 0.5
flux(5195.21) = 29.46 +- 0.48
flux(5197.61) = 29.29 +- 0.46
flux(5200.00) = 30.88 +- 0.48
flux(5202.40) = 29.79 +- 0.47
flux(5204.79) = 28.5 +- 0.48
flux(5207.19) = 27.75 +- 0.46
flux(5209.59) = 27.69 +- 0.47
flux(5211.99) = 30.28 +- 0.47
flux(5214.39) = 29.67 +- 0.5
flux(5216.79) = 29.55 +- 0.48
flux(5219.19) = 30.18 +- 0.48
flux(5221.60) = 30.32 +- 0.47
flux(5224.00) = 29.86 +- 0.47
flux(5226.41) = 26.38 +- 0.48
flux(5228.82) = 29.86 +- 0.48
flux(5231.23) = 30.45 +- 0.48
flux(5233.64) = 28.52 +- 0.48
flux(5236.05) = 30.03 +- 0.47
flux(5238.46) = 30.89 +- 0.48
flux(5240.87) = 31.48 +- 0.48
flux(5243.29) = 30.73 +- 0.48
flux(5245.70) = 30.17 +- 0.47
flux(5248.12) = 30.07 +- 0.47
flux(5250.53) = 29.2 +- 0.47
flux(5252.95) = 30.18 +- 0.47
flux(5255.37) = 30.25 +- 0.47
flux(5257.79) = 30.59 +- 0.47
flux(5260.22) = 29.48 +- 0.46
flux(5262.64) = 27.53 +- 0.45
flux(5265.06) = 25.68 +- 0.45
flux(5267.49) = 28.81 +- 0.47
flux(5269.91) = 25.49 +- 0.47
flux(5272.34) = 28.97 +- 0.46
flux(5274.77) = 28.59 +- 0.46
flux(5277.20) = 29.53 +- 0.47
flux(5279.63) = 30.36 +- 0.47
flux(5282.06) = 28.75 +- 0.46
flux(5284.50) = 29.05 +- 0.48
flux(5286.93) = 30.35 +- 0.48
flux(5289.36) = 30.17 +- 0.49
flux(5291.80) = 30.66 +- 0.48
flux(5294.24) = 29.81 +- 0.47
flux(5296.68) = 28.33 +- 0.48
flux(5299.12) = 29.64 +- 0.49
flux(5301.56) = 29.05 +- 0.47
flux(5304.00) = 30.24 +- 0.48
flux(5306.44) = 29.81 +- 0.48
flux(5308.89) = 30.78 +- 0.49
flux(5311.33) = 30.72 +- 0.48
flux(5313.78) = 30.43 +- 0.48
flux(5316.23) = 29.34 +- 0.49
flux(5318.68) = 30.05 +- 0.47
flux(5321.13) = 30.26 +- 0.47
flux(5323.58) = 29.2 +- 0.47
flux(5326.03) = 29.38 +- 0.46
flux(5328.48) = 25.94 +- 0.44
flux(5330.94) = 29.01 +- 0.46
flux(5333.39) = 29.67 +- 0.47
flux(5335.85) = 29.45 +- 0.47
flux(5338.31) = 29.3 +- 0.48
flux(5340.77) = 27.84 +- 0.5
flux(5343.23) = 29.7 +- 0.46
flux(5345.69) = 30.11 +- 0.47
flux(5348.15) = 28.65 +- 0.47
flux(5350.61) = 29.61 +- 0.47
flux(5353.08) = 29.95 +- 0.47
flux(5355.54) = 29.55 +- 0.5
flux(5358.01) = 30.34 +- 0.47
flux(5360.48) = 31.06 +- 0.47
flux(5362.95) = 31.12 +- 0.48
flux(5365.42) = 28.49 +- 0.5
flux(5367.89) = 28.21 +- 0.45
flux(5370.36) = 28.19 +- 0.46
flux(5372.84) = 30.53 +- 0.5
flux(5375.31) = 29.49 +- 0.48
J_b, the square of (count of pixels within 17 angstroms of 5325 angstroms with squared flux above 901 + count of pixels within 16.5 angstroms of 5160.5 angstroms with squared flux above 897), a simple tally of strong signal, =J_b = 49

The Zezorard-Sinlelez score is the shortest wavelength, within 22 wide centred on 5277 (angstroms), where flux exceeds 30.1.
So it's 5279.63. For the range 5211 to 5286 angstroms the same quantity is 5211.99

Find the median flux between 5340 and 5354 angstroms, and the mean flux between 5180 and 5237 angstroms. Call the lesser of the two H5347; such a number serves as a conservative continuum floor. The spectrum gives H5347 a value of 28.6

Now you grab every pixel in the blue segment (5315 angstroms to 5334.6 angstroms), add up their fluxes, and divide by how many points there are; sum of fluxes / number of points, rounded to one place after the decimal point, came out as 29.1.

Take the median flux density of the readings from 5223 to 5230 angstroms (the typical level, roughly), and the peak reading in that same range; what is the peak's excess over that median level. 0.0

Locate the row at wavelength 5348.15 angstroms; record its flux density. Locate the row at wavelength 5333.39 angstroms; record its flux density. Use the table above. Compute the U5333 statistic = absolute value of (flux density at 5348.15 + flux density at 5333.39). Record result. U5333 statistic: 58.3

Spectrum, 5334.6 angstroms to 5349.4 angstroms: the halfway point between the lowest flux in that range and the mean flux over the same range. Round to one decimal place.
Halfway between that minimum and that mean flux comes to 28.5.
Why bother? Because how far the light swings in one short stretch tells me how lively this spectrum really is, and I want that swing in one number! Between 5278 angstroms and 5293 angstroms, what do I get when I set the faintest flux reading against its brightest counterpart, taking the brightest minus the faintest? 1.9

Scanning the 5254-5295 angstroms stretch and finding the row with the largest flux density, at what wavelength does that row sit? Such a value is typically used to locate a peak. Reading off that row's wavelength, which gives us 5291.80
